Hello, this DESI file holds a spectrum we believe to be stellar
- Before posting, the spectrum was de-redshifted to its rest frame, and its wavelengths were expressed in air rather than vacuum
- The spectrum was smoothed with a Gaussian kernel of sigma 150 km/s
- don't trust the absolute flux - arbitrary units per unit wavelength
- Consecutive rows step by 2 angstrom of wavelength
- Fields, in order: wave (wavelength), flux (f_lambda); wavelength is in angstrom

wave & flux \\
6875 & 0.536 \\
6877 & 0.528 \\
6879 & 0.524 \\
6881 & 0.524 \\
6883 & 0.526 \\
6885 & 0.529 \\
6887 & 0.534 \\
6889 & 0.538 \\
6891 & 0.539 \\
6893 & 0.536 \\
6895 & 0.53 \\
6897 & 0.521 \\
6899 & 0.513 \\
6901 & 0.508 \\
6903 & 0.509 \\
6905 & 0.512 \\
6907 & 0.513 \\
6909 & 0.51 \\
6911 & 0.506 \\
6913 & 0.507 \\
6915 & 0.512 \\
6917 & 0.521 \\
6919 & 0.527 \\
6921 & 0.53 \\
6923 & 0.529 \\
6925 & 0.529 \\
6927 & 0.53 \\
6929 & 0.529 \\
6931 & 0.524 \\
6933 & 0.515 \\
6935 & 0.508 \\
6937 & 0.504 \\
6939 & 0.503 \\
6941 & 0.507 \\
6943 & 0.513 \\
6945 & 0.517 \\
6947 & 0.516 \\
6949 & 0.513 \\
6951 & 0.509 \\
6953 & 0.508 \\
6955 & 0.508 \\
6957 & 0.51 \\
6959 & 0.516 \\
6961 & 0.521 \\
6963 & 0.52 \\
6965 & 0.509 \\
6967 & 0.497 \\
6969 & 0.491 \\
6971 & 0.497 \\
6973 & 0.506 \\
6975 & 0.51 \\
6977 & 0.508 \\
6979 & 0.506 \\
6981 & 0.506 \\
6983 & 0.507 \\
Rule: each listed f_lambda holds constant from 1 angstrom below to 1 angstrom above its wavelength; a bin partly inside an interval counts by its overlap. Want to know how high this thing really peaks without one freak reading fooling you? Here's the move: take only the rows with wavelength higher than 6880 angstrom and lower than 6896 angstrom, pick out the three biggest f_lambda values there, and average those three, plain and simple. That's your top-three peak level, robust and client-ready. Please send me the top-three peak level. 0.538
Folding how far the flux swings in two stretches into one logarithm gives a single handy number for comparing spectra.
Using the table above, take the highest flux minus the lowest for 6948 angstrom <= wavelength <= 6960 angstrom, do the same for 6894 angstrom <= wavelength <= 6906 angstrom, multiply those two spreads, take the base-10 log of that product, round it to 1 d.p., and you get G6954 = -3.8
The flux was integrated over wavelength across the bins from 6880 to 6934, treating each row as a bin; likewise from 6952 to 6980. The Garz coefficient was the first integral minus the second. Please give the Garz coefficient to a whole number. 14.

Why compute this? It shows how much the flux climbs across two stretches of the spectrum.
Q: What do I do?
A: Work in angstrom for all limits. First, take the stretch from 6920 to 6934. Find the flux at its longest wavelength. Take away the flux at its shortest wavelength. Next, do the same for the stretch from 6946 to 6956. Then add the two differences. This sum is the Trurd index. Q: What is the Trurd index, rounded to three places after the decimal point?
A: -0.023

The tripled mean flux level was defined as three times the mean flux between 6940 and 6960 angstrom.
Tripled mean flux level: 1.54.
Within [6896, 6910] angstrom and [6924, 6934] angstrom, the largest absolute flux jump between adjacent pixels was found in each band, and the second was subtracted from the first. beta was -0.0010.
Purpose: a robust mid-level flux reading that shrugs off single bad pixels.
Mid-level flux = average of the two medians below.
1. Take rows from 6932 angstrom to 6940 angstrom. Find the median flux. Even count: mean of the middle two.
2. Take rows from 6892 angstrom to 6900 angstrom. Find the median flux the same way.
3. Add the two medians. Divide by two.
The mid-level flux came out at 0.516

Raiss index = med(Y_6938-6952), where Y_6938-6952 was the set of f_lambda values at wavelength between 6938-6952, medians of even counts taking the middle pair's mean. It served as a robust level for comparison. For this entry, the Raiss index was 0.513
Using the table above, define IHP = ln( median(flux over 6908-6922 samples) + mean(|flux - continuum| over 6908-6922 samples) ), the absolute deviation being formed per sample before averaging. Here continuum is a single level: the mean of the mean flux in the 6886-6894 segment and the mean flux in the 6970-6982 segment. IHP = -0.652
